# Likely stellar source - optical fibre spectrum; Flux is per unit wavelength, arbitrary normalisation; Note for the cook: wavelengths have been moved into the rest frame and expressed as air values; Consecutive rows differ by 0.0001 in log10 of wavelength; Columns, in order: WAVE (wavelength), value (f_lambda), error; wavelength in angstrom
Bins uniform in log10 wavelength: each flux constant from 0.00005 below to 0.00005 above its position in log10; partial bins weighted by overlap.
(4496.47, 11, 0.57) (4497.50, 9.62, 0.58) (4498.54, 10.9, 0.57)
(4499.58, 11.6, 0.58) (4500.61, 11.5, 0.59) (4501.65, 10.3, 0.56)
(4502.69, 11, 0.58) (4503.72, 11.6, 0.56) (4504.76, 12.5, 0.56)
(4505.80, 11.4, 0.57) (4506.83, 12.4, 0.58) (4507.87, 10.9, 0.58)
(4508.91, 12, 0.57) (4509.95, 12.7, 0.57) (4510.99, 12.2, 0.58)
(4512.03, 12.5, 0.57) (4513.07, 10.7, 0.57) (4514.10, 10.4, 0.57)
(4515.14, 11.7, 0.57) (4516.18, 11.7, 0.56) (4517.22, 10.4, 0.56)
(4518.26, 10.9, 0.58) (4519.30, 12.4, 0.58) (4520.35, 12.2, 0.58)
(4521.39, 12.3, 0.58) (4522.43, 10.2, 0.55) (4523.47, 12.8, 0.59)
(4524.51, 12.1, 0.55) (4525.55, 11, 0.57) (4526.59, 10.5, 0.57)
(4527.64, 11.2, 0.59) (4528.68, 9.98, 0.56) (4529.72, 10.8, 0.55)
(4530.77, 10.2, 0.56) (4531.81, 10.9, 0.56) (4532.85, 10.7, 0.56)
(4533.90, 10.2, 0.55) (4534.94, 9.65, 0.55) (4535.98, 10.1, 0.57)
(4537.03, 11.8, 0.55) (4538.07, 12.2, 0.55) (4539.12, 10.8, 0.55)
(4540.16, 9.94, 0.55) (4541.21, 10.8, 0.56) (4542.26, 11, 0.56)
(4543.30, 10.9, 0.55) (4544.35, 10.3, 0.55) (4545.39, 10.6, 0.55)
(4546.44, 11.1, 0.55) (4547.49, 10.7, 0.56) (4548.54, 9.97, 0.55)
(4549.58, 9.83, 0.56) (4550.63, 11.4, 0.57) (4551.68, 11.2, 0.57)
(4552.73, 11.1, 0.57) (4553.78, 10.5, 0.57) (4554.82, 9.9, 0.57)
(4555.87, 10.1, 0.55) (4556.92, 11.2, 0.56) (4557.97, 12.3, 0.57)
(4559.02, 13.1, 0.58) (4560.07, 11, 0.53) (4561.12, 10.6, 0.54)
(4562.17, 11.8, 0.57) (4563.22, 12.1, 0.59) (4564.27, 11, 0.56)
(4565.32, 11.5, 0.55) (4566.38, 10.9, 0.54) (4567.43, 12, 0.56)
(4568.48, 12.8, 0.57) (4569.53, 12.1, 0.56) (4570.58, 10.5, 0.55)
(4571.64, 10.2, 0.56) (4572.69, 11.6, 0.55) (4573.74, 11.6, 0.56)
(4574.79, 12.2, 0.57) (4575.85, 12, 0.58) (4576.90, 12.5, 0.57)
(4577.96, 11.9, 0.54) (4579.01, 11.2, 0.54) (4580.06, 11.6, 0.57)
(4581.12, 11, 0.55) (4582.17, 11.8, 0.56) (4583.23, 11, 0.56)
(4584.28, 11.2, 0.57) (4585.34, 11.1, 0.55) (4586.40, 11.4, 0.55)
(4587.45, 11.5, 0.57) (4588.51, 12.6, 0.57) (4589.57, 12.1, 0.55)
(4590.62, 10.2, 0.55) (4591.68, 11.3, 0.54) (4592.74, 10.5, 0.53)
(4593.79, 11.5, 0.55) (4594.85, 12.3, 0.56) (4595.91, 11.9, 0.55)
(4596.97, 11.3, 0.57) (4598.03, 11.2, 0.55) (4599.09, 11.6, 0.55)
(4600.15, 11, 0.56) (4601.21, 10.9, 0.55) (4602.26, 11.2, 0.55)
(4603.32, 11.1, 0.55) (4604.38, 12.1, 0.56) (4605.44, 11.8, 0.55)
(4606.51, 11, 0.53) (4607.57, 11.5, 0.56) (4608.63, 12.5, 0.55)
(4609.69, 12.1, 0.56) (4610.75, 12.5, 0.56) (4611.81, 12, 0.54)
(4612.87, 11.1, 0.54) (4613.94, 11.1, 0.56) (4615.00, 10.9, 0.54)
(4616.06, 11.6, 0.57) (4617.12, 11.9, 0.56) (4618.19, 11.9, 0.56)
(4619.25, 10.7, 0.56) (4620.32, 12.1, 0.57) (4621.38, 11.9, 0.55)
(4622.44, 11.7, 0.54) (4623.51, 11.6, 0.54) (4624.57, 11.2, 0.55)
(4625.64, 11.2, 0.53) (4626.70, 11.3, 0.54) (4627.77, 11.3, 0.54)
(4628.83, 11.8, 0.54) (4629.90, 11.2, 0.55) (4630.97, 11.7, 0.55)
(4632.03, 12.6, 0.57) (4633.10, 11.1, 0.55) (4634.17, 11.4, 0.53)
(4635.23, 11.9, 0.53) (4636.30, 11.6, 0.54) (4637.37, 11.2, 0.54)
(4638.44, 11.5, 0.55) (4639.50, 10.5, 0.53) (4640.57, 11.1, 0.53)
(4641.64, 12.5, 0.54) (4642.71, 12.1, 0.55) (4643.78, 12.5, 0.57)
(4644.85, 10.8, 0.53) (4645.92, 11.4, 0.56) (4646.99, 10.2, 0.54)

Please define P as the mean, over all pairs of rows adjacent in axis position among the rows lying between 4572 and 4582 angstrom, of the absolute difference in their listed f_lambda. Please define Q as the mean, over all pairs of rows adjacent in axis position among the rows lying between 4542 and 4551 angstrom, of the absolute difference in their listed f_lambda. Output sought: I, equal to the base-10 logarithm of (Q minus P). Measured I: -1.0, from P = 0.45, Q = 0.54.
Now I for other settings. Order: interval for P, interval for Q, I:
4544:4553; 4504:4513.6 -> -0.3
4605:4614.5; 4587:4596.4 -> -0.4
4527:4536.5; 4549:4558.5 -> -1.3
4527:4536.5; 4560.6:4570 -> -0.8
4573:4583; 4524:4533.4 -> -0.7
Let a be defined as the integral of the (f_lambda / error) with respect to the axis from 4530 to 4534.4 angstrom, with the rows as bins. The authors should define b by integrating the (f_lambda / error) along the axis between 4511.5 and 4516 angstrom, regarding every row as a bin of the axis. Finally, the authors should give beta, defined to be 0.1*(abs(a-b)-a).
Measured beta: -7.60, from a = 83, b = 90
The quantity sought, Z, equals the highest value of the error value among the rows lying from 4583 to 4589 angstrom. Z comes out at 0.570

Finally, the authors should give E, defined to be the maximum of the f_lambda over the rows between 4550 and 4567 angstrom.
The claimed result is 13.1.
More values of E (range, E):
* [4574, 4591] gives 12.6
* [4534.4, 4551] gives 12.2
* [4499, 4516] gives 12.7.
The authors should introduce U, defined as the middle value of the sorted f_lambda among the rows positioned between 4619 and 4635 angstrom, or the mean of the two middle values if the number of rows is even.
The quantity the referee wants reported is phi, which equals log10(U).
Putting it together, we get 1.06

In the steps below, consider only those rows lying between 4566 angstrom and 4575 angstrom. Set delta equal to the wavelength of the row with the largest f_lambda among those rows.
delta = 4568.48 angstrom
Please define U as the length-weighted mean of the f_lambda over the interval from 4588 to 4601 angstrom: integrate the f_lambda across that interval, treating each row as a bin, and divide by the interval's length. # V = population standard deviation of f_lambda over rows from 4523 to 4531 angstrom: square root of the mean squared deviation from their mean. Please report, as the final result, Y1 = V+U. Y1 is 12.3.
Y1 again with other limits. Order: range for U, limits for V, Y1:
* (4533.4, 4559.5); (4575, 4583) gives 11.3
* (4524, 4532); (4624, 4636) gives 11.3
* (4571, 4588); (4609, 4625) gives 12.0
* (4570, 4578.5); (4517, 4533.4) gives 12.4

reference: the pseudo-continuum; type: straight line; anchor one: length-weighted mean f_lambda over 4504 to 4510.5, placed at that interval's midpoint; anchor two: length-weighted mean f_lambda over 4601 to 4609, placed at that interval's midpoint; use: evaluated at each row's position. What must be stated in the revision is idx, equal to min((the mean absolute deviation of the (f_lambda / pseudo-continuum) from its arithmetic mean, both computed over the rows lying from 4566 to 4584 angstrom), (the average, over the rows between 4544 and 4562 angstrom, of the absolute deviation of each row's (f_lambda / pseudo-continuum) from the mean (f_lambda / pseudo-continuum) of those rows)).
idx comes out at 0.047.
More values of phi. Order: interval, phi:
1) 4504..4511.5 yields 1.09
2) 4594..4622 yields 1.06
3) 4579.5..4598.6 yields 1.05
